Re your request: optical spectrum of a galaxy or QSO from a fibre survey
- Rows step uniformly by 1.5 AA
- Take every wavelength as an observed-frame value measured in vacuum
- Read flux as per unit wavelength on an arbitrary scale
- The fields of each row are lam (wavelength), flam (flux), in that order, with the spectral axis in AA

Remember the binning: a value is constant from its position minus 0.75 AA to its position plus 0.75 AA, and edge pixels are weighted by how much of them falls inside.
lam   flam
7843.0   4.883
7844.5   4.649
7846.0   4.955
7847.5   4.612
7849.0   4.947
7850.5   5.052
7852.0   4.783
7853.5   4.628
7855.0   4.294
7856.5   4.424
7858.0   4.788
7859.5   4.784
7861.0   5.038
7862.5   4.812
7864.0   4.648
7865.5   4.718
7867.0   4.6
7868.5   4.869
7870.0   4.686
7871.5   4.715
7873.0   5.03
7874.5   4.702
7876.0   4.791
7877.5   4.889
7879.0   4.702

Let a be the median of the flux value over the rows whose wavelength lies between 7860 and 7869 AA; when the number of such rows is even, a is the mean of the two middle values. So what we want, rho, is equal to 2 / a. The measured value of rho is 0.420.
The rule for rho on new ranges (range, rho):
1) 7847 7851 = 0.404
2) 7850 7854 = 0.418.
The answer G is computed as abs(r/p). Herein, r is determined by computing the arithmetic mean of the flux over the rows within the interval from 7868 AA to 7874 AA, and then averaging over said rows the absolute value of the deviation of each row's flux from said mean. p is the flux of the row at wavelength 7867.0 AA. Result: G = 0.027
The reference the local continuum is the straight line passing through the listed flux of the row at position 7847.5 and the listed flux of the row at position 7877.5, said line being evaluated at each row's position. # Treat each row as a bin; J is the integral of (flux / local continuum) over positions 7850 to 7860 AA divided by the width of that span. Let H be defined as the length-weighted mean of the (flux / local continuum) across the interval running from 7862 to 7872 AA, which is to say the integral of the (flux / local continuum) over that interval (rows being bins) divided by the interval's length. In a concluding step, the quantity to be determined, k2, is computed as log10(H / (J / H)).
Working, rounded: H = 0.98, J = 1.00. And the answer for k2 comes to -0.012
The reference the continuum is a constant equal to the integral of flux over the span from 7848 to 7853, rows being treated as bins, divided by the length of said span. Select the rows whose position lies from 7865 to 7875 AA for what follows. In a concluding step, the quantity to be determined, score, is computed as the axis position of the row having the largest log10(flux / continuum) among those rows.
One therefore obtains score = 7873.0 AA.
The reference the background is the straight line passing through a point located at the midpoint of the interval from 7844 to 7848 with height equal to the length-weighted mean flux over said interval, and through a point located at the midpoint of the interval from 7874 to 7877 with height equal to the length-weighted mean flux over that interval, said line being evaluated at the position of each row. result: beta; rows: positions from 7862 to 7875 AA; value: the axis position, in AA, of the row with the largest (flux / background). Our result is 7873.0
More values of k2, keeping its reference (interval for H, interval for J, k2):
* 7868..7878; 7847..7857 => -0.010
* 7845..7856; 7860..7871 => 0.020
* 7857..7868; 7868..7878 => 0.006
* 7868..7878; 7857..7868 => -0.008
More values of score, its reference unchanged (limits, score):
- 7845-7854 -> 7850.5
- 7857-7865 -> 7861.0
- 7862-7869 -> 7868.5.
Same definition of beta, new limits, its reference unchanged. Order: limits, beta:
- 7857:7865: 7861.0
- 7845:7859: 7850.5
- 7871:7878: 7873.0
